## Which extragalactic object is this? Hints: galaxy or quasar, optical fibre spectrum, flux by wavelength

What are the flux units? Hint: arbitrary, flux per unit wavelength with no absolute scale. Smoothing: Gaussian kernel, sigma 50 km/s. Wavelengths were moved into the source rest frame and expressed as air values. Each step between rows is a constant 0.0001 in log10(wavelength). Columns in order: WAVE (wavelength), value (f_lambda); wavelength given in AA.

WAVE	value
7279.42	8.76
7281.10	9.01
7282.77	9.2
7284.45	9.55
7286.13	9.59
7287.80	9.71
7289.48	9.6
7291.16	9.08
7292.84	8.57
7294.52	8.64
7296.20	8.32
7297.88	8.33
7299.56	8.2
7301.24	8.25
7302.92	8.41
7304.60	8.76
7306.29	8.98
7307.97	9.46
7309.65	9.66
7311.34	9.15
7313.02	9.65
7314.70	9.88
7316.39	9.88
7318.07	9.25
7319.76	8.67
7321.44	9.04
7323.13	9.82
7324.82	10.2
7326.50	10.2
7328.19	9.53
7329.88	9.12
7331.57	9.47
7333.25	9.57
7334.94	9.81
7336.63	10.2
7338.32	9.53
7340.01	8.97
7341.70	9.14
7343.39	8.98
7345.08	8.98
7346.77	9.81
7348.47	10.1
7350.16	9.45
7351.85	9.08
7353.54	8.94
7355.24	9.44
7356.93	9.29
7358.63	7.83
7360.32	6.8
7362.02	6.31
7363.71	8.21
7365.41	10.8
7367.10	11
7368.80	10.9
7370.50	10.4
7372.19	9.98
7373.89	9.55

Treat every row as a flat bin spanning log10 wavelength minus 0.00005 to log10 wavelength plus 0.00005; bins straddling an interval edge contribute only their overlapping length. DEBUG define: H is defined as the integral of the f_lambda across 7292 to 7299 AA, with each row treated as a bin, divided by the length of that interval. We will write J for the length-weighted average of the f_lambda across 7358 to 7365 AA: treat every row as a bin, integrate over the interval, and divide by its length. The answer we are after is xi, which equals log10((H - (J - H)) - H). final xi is 0.0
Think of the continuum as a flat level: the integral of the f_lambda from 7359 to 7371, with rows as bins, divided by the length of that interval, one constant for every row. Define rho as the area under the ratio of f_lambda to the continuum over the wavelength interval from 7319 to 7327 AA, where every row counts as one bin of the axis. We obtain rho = 8.4 AA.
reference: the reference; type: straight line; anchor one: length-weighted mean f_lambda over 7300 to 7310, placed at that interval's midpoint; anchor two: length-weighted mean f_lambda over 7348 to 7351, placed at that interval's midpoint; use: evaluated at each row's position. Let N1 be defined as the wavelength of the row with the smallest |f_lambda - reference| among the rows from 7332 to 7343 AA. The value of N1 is 7338.32 AA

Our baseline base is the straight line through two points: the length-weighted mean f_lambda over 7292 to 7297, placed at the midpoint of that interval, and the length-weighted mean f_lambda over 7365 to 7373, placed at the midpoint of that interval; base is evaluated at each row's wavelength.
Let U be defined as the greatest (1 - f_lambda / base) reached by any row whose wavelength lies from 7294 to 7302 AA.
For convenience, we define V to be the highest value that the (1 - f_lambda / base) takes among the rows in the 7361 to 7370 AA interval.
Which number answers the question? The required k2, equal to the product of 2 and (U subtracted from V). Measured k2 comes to 0.7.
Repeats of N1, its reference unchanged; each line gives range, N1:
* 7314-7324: 7318.07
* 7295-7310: 7304.60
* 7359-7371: 7370.50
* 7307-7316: 7311.34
